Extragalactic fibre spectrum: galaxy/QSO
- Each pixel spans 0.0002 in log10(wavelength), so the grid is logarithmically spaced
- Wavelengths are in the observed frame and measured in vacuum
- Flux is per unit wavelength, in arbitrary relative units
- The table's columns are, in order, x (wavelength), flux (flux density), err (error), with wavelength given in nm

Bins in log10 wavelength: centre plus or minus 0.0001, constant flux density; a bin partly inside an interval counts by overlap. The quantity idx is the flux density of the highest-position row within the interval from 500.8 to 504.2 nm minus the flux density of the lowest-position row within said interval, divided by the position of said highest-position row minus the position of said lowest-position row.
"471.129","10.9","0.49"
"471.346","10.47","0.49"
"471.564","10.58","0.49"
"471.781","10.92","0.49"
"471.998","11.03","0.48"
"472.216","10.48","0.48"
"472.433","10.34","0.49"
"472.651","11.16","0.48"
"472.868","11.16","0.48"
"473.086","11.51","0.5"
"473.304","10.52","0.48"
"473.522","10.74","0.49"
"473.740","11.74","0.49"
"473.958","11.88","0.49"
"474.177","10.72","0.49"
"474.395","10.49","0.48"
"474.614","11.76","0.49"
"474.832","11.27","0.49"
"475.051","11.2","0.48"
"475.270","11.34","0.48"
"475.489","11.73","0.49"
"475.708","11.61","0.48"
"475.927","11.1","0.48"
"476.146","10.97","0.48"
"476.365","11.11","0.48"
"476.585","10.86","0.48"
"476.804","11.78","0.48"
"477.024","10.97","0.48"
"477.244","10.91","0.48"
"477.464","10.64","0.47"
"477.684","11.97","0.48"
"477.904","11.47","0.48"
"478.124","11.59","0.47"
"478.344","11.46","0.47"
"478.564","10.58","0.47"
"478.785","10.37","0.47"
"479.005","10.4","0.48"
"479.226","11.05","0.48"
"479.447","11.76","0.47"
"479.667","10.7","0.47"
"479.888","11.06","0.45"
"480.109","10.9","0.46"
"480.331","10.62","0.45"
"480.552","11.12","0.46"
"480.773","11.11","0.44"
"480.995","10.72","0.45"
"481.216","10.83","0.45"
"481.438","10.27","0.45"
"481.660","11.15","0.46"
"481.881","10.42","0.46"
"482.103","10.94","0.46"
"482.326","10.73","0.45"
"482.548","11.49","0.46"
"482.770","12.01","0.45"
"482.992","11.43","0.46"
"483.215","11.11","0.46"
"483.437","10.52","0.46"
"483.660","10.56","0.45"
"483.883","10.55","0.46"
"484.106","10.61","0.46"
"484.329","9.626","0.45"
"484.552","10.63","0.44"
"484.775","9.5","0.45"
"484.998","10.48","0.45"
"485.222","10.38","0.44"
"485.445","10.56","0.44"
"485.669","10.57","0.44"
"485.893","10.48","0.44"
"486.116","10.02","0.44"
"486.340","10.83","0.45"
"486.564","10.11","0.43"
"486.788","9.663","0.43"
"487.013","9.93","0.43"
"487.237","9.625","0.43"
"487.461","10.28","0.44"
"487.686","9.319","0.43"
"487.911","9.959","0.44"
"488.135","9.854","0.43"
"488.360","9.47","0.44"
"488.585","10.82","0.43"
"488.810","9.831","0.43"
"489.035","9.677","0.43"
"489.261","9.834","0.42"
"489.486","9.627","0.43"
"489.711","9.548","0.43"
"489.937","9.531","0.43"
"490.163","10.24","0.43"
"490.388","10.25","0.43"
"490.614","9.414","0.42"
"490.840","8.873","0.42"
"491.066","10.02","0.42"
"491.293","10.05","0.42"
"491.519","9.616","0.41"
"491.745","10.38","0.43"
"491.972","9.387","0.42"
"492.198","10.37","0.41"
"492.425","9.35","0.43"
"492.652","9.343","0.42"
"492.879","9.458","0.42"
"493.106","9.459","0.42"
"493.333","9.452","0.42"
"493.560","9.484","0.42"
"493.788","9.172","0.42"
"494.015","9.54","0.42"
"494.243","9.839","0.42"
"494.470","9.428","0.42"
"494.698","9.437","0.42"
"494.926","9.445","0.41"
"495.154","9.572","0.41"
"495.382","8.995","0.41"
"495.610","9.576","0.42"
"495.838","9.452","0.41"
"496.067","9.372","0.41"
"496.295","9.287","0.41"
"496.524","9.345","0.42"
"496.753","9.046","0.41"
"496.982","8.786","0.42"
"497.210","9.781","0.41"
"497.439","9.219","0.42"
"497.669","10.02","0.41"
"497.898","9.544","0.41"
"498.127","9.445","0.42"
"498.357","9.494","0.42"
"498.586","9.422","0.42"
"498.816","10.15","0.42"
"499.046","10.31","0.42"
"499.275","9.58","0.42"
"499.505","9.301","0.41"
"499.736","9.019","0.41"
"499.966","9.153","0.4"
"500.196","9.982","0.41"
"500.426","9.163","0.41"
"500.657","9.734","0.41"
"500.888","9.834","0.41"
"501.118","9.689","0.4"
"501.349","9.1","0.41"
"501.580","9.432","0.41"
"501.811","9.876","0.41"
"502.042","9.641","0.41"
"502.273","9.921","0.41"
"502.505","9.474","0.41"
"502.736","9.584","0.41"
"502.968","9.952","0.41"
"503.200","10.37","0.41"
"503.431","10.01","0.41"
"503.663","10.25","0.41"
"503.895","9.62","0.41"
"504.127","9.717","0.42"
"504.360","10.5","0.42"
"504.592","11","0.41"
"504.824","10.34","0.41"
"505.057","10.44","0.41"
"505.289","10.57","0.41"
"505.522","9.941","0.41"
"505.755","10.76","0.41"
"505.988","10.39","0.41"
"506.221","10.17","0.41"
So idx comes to -0.04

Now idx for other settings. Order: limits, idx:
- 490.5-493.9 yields -0.08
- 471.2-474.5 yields 0.01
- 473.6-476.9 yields 0.01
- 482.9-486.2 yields -0.45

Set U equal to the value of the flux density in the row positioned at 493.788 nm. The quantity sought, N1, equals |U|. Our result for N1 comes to 9.2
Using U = 9.172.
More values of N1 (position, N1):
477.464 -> 10.6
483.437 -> 10.5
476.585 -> 10.9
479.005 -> 10.4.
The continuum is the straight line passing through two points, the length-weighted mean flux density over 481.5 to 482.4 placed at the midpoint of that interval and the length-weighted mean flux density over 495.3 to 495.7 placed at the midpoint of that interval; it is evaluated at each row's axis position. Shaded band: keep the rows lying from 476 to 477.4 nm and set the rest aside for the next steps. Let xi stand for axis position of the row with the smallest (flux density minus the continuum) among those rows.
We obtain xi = 476.585 nm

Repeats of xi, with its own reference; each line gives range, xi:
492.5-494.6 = 493.788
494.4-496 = 495.382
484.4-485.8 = 484.775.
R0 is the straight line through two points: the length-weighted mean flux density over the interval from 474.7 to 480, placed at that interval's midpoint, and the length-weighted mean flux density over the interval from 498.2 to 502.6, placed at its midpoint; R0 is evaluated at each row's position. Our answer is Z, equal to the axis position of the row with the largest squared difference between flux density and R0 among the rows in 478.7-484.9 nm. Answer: 482.770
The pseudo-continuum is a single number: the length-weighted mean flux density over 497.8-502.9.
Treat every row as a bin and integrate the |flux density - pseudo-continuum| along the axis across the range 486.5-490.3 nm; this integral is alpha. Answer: 1.2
